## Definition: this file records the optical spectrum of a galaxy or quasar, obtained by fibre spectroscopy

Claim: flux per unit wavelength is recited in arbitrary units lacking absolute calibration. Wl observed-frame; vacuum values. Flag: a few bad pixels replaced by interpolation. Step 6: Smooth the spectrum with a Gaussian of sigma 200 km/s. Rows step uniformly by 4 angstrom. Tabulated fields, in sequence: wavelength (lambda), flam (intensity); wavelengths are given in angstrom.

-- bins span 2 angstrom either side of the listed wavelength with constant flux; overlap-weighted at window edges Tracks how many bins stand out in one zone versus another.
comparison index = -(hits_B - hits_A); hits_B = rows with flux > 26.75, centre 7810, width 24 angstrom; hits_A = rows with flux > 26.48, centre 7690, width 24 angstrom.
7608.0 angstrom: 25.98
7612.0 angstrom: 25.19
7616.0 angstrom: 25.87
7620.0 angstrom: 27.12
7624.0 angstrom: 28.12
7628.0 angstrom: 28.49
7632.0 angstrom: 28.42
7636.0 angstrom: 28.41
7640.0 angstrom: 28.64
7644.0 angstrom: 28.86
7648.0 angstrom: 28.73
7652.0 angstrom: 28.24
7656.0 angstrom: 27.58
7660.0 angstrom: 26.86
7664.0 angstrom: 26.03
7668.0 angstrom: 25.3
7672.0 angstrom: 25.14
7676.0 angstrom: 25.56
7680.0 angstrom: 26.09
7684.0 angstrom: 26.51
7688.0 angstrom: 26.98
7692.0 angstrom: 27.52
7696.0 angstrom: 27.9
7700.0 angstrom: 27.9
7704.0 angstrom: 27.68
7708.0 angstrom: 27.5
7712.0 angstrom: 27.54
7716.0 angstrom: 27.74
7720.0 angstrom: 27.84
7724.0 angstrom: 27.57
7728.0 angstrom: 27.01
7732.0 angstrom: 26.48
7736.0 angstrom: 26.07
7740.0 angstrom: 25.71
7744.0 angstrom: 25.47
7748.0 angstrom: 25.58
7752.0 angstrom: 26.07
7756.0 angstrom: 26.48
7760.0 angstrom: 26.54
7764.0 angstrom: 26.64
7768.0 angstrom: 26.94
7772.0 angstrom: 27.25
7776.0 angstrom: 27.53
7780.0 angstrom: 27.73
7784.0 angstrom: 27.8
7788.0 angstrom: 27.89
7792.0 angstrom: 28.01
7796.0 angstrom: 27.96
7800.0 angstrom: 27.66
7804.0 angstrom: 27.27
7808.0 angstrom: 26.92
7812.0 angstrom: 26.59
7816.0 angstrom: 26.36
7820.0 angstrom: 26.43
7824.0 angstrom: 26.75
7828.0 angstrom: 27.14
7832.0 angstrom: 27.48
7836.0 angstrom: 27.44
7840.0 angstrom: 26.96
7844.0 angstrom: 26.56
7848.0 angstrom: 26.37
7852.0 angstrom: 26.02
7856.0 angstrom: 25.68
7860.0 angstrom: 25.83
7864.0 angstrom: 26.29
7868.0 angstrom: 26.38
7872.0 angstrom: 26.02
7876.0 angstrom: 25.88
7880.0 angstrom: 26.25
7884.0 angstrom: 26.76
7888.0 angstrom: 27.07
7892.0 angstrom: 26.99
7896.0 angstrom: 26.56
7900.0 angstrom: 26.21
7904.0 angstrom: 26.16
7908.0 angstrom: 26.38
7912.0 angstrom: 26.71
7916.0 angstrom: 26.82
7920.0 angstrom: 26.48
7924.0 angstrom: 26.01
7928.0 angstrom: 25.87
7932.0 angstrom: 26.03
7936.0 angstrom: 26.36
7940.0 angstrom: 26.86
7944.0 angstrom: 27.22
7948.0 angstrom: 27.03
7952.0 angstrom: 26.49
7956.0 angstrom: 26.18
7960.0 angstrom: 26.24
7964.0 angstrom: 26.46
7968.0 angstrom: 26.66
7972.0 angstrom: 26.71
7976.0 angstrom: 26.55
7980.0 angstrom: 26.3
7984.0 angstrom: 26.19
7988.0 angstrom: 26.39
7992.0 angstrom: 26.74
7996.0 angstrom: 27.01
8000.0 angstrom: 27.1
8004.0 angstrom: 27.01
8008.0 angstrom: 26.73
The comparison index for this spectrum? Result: 2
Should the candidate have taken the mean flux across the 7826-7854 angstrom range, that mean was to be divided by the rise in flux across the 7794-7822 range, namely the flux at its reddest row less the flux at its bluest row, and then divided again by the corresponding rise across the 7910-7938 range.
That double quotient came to 50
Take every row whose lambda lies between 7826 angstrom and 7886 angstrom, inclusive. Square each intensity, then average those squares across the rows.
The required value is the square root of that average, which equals 26.48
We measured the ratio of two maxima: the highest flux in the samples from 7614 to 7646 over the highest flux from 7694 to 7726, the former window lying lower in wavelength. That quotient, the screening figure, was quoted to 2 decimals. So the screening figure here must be 1.03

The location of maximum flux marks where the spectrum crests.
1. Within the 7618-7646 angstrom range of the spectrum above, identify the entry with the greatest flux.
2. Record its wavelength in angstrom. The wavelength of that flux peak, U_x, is 7644.0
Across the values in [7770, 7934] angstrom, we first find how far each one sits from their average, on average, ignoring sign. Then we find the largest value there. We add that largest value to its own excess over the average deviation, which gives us 55.5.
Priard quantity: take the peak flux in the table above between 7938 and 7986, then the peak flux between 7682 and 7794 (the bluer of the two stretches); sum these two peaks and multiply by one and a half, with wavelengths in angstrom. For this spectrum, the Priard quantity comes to 82.8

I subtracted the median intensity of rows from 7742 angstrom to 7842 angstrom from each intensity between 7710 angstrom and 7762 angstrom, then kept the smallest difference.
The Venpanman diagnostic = -1.5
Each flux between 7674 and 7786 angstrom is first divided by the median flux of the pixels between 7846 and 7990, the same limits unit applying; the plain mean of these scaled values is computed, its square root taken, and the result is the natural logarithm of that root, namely 0.010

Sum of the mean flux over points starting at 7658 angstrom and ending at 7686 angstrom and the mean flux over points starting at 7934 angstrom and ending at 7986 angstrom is 52.5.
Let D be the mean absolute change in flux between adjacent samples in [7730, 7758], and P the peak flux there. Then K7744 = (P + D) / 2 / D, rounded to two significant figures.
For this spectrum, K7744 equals 40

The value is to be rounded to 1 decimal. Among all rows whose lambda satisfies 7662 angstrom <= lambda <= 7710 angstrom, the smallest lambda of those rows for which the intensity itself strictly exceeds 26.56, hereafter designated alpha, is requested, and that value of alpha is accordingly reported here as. 7688.0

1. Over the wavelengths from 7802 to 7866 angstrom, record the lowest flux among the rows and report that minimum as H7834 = 25.68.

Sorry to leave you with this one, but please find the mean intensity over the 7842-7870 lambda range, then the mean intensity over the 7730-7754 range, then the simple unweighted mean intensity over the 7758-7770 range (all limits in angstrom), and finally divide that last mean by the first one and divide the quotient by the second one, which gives 0.0394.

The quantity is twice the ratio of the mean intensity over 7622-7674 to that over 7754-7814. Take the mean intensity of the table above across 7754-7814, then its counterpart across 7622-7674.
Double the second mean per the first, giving 2.024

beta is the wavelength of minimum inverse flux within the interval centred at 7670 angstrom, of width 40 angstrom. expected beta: 7652.0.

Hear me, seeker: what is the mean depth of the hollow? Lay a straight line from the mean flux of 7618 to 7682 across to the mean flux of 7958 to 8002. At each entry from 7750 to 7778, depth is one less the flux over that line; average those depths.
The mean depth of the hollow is 0.011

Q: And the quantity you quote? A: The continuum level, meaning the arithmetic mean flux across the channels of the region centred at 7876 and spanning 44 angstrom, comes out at 26.3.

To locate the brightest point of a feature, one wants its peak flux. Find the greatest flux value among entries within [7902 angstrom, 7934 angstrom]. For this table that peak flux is 26.82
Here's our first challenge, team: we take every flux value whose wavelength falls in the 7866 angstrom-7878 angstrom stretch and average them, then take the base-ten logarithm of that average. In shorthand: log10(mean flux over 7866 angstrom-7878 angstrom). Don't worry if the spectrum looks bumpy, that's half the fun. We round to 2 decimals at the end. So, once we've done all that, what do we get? 1.42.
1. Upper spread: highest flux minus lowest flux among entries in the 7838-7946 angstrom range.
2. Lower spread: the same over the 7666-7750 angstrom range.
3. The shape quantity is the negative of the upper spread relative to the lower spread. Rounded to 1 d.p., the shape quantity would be -0.6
